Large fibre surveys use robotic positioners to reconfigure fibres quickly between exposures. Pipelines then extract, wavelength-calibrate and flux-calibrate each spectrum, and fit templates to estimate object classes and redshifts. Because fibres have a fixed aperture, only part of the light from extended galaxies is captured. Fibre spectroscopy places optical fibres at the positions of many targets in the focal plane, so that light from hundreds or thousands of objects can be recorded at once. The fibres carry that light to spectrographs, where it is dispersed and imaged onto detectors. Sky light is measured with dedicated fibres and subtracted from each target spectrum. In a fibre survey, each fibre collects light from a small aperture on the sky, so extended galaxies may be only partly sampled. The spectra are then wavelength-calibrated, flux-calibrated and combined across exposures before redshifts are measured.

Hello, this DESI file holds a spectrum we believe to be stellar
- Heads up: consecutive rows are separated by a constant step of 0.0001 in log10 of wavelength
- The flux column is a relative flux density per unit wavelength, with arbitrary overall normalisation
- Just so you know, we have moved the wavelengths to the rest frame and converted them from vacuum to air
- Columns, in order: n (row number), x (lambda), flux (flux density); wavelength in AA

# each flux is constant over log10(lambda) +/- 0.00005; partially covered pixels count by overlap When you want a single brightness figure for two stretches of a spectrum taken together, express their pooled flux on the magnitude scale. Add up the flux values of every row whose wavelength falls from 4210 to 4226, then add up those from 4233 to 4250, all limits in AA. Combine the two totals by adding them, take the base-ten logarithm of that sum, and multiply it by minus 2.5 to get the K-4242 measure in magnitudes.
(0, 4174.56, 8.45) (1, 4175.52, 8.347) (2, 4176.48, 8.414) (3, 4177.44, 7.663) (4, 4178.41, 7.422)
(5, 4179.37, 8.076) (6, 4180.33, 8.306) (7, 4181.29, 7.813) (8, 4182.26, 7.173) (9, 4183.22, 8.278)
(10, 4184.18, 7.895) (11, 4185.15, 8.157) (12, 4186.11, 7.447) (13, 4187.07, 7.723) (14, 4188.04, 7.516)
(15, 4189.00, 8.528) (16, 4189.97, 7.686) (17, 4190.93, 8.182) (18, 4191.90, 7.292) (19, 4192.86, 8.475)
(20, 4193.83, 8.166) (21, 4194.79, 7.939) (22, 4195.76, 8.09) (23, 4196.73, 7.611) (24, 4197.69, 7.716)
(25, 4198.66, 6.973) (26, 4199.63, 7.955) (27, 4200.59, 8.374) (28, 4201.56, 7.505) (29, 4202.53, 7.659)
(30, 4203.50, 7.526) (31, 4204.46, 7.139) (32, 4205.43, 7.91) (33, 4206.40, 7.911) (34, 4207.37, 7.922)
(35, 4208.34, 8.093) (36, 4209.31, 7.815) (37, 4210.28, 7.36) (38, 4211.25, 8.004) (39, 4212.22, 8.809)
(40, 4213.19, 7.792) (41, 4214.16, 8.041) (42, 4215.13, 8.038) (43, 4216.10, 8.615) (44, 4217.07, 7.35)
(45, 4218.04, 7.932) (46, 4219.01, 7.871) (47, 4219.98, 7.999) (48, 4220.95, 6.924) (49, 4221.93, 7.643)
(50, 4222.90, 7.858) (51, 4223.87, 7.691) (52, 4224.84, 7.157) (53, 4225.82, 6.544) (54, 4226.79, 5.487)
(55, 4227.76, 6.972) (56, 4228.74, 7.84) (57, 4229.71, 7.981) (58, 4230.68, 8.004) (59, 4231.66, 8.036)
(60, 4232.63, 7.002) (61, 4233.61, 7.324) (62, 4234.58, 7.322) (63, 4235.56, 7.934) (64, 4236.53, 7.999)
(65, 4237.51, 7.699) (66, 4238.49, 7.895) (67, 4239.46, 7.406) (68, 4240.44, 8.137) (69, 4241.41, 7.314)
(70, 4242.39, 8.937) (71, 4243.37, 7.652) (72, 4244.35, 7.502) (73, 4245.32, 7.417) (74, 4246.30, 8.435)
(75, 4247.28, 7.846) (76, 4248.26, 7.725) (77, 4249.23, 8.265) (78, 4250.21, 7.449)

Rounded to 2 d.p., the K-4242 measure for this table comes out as -6.06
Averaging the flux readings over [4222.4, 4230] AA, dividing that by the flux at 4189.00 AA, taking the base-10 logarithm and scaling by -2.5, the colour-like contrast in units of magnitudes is 0.19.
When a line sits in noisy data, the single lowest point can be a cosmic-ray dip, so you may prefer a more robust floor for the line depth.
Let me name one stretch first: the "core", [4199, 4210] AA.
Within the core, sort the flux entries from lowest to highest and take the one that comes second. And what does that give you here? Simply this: 7.505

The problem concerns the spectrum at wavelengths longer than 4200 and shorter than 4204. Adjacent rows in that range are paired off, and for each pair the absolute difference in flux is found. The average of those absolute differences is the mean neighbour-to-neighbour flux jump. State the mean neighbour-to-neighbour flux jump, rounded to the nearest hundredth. 0.39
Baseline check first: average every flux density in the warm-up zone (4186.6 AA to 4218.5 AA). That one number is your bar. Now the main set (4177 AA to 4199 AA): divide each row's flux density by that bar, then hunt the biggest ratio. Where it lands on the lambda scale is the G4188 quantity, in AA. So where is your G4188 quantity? 4189.00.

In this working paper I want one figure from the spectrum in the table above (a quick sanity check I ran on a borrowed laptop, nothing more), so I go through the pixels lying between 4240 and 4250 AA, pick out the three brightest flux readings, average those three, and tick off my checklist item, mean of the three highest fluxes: 8.55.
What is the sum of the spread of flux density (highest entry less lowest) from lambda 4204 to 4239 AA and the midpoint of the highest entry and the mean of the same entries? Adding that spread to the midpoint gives 11.6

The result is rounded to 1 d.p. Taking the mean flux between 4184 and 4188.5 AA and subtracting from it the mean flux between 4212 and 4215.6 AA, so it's -0.4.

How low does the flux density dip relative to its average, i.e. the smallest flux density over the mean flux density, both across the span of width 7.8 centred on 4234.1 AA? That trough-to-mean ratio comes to 0.914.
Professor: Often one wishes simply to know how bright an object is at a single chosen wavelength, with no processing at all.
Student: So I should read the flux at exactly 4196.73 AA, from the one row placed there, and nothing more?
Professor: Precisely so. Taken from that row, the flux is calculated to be 7.611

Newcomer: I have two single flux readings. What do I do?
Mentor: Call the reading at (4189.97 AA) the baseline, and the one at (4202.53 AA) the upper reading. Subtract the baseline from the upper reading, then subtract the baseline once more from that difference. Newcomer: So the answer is -7.7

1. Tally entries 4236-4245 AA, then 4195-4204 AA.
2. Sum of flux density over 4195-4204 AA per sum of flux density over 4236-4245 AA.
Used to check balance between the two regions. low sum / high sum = 0.98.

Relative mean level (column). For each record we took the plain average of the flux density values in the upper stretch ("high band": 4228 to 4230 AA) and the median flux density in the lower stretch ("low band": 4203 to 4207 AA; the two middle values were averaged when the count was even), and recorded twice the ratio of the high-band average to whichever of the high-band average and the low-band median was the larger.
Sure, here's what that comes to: 2.00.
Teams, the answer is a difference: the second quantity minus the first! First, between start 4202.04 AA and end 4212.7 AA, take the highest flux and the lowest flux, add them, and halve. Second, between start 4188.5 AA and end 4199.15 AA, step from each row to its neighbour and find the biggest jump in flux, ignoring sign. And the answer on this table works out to -6.8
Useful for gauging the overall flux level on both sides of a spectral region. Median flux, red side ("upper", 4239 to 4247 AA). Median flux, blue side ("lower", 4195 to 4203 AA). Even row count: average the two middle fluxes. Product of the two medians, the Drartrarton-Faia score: 58.2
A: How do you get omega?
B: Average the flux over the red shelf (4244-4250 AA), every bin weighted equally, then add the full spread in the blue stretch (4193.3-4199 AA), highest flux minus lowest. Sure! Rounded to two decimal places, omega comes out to 9.06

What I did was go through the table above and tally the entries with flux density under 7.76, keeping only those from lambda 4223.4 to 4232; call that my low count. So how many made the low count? 5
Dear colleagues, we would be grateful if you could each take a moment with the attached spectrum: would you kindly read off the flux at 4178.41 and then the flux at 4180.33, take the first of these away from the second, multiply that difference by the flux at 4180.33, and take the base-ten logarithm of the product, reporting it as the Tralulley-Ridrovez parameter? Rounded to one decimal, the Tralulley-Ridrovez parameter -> 0.9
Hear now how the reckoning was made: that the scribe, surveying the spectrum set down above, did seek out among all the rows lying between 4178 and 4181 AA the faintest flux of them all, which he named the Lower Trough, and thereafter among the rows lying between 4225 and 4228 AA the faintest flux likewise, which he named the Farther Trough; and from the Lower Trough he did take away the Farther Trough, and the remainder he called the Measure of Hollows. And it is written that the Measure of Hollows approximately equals 1.9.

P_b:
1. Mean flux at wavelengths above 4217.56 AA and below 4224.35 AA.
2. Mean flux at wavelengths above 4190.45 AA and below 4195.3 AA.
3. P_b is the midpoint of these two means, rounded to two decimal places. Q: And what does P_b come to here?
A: 7.86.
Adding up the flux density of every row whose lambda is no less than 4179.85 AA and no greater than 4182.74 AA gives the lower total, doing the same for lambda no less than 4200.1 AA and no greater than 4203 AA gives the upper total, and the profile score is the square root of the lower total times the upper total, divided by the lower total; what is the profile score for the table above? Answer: 1.01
